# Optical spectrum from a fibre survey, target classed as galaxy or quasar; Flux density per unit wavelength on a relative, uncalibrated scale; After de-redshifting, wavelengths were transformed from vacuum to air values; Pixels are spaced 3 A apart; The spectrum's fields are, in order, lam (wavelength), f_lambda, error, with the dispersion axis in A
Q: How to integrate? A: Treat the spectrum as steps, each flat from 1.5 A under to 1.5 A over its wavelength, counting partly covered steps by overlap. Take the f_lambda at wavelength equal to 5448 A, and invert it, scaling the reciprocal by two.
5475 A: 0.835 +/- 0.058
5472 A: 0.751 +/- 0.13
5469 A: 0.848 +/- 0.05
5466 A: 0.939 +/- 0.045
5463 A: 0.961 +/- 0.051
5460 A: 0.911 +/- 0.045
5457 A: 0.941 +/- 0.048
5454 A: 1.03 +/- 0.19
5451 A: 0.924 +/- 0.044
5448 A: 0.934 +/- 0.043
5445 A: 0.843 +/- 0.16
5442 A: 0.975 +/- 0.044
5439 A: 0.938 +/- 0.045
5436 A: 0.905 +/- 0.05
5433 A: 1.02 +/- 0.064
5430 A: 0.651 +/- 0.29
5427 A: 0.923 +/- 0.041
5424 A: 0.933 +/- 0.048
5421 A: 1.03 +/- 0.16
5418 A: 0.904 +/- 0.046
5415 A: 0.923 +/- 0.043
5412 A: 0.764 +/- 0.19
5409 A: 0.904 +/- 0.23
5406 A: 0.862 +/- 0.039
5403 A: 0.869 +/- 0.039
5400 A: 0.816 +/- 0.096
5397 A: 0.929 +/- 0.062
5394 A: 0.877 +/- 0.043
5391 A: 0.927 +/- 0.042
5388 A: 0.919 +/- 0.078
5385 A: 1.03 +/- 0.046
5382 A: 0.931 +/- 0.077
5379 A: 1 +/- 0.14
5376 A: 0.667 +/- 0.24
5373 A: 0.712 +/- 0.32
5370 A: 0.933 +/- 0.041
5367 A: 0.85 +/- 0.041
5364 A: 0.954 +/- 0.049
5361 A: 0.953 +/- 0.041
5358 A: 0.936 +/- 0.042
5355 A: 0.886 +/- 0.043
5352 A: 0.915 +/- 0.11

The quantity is 2.14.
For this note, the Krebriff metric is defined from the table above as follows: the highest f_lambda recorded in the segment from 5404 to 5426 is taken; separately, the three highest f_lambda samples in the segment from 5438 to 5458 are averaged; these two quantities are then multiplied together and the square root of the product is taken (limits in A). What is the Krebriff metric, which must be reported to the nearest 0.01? 1.01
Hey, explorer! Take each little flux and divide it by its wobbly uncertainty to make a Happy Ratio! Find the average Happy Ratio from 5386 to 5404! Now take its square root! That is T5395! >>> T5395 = 4.08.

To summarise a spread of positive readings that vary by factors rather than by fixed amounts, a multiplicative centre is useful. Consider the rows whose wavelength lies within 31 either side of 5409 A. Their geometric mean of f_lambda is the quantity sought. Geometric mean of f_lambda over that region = 0.903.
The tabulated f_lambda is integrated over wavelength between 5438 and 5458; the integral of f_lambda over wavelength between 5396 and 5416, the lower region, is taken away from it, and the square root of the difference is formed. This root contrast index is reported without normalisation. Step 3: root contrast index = 1.2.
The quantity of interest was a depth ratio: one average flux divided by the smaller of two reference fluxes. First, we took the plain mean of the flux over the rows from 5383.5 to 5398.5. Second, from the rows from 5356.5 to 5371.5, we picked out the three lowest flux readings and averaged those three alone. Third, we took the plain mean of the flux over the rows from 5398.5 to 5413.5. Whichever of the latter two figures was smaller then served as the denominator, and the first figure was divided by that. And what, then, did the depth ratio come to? 1.111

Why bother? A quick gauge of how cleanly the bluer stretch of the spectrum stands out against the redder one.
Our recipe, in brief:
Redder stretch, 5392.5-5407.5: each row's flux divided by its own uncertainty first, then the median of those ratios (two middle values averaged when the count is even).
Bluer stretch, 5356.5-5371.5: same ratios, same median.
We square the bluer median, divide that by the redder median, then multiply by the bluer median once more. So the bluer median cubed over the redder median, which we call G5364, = 543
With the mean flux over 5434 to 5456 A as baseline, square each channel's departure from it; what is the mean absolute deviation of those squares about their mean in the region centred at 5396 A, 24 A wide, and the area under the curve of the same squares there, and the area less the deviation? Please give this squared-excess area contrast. 0.11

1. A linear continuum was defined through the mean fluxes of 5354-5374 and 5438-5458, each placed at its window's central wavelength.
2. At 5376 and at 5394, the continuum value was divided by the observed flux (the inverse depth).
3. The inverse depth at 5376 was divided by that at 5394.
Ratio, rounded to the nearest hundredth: 1.30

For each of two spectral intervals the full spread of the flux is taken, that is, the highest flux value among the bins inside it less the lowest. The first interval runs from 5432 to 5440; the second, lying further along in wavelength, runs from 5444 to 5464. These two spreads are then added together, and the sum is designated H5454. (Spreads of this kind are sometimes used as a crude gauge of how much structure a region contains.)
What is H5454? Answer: 0.30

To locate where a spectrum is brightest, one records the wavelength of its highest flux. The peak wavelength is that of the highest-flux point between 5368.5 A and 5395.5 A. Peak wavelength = 5385 A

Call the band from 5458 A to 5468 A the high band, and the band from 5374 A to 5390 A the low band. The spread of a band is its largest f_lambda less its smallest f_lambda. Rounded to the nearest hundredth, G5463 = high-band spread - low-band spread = -0.31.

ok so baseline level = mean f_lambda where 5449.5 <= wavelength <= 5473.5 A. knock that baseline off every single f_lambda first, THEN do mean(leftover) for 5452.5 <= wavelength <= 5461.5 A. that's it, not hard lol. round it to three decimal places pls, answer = 0.048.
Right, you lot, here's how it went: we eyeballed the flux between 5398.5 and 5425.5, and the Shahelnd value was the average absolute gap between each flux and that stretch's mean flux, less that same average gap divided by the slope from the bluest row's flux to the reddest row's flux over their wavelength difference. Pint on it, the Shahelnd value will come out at -11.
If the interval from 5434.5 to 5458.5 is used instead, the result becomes -20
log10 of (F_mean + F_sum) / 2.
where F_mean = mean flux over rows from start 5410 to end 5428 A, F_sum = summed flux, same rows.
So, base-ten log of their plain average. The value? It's 0.504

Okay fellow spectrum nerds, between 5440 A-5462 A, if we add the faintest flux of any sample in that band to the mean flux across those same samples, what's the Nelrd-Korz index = 1.78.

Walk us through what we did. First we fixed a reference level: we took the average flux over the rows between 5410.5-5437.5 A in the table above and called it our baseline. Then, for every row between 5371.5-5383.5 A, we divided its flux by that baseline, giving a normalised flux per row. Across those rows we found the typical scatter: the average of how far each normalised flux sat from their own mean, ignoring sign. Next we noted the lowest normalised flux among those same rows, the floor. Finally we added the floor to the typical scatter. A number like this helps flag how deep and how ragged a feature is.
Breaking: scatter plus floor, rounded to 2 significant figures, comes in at 0.90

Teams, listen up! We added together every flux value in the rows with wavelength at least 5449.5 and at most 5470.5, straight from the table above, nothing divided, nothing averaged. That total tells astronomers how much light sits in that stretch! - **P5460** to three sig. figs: 6.55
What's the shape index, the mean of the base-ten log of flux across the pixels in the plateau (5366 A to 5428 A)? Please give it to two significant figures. -0.053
